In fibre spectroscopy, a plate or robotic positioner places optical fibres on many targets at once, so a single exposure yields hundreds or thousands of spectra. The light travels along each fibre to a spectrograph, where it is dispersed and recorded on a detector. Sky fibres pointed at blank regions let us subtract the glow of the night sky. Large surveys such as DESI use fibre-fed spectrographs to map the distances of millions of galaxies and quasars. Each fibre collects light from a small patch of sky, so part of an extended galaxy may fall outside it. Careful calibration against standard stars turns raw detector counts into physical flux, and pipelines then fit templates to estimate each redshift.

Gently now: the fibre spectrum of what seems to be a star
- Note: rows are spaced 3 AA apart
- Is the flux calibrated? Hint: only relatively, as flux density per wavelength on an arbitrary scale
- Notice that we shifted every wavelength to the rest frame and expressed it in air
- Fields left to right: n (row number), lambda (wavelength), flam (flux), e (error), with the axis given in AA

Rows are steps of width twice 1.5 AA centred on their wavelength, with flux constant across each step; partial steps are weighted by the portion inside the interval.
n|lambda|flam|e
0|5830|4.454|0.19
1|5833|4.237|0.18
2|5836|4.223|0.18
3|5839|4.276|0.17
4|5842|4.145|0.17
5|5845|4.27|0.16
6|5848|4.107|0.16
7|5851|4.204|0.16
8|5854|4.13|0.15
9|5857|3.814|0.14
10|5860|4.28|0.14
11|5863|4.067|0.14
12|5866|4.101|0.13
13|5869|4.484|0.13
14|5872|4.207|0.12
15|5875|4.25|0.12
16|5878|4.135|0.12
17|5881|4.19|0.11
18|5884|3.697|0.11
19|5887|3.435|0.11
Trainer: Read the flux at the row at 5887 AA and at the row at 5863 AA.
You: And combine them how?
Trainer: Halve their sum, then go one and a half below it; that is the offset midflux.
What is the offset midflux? 2.3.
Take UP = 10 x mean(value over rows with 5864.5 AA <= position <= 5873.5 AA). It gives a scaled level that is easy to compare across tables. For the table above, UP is 42.6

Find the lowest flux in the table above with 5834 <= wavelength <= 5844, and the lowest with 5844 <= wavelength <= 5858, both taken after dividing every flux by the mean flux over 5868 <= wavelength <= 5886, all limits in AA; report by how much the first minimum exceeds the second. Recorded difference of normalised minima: 0.08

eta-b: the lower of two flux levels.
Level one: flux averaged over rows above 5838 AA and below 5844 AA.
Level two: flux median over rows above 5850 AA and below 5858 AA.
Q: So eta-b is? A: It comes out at 4.13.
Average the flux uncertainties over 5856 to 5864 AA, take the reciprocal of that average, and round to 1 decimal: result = 7.1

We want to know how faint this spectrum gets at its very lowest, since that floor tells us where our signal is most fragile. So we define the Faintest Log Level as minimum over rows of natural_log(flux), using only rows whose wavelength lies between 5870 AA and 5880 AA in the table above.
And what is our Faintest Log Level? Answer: 1.42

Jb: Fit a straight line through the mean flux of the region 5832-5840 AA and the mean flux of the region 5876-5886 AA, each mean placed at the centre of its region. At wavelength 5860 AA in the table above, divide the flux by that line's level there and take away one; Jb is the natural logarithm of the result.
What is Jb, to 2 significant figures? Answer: -3.2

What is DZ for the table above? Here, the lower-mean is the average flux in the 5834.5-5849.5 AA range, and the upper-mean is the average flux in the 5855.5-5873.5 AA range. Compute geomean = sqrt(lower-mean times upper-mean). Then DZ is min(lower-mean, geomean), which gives 4.18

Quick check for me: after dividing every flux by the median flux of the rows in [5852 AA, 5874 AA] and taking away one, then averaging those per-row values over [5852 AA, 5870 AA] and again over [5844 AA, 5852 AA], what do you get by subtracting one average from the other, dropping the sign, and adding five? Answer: 5.01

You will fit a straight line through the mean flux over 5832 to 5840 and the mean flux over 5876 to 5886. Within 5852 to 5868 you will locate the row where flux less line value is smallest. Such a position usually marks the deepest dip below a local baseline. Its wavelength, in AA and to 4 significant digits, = 5857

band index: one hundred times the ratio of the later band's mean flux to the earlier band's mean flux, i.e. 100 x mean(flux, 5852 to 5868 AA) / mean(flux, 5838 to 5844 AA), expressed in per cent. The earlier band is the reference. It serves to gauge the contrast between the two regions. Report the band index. 97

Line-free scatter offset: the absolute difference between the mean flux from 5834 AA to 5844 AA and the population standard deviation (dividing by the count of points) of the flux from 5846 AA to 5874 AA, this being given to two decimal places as 4.05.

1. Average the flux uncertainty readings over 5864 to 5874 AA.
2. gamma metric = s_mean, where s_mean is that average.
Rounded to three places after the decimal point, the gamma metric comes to 0.127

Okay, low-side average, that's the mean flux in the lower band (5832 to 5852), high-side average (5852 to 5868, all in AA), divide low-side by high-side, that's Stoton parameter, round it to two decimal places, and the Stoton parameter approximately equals 1.03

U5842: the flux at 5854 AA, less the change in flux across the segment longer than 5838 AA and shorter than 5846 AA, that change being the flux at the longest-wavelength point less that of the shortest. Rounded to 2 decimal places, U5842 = 4.14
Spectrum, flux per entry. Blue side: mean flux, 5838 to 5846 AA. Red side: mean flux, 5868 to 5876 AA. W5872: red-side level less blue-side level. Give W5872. 0.08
